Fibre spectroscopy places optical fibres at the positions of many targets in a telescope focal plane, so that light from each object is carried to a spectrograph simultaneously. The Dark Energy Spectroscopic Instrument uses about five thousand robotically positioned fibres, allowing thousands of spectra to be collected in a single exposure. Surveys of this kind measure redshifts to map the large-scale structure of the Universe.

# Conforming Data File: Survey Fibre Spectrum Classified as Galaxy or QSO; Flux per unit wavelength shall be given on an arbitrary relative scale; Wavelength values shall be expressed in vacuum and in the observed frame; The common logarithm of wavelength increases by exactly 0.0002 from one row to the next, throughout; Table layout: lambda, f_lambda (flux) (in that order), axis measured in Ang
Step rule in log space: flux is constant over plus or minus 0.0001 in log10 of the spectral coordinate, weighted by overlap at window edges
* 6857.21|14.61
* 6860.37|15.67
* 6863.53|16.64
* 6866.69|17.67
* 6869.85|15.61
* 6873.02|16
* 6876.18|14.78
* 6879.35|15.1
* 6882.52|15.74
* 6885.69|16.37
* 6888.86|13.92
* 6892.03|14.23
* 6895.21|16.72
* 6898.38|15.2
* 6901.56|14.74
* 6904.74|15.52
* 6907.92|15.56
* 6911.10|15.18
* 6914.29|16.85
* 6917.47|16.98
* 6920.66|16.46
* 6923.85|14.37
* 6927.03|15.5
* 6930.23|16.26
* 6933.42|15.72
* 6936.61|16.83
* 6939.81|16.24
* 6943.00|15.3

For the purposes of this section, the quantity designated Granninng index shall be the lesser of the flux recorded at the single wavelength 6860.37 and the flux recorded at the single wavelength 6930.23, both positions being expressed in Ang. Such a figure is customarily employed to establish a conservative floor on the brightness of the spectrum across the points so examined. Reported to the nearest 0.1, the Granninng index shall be 15.7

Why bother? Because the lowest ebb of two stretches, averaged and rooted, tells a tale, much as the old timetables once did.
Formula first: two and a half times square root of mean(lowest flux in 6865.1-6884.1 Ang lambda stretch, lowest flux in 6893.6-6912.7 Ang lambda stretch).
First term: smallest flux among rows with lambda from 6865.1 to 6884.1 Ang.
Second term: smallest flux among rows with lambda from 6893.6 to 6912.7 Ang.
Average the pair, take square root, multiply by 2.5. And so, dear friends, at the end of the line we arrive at 9.60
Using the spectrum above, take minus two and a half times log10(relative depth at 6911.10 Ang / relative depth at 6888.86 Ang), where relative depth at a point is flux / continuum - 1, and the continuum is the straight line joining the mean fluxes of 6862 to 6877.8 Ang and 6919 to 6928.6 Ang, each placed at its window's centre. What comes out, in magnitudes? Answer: 1.6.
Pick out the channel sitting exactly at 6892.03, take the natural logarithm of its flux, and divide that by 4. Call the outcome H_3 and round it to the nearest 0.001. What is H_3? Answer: 0.664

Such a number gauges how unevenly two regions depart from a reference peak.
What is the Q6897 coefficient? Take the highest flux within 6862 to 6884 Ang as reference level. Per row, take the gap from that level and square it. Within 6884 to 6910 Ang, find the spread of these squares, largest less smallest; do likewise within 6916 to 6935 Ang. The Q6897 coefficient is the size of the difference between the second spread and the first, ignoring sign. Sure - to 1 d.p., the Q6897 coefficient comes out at 2.7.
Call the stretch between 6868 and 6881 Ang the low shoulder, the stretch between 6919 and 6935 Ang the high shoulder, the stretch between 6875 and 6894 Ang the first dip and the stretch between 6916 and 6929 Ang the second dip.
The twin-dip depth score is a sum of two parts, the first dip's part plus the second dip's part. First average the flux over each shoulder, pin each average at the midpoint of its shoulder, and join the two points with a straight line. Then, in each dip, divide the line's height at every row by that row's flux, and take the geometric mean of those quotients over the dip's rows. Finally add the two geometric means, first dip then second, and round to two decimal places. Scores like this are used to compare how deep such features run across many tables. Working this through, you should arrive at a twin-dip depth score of 2.02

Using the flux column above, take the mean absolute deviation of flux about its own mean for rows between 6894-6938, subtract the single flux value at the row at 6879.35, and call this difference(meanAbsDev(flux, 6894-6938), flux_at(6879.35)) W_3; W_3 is -14.4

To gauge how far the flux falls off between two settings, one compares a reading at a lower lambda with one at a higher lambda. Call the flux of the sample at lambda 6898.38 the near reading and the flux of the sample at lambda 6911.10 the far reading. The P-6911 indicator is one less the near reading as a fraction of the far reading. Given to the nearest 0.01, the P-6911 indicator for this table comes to 0.00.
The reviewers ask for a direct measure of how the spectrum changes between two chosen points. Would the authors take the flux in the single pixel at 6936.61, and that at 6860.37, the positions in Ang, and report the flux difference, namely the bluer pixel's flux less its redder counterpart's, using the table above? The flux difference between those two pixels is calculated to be -1.2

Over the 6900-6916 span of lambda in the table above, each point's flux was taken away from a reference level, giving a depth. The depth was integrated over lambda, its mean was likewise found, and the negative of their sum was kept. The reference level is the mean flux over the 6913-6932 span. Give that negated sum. -8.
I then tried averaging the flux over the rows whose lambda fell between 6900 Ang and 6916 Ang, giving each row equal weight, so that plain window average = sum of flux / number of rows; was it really 15.6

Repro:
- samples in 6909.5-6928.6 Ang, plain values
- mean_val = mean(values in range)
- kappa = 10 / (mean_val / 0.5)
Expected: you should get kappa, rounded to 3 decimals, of 0.315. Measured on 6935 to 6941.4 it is 0.302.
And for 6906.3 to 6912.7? 0.325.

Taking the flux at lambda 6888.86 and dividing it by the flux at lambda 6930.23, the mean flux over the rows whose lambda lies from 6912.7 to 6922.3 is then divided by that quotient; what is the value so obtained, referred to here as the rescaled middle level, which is 19.6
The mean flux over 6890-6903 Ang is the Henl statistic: 15.2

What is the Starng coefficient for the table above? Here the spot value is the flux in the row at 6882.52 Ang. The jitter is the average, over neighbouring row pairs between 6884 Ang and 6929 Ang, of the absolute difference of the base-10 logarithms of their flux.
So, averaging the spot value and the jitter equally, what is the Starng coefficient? 7.9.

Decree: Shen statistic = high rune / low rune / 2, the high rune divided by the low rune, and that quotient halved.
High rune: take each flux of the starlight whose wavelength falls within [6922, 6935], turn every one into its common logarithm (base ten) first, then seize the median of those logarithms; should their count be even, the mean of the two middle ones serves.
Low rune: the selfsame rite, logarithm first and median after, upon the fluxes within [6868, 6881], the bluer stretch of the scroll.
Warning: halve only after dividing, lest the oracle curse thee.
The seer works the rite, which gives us 0.503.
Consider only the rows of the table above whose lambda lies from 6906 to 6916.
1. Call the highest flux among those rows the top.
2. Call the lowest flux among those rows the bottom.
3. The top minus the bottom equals 1.7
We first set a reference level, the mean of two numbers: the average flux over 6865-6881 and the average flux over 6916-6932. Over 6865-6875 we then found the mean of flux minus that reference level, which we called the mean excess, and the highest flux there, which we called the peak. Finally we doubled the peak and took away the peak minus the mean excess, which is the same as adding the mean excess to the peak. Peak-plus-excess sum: 18.2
